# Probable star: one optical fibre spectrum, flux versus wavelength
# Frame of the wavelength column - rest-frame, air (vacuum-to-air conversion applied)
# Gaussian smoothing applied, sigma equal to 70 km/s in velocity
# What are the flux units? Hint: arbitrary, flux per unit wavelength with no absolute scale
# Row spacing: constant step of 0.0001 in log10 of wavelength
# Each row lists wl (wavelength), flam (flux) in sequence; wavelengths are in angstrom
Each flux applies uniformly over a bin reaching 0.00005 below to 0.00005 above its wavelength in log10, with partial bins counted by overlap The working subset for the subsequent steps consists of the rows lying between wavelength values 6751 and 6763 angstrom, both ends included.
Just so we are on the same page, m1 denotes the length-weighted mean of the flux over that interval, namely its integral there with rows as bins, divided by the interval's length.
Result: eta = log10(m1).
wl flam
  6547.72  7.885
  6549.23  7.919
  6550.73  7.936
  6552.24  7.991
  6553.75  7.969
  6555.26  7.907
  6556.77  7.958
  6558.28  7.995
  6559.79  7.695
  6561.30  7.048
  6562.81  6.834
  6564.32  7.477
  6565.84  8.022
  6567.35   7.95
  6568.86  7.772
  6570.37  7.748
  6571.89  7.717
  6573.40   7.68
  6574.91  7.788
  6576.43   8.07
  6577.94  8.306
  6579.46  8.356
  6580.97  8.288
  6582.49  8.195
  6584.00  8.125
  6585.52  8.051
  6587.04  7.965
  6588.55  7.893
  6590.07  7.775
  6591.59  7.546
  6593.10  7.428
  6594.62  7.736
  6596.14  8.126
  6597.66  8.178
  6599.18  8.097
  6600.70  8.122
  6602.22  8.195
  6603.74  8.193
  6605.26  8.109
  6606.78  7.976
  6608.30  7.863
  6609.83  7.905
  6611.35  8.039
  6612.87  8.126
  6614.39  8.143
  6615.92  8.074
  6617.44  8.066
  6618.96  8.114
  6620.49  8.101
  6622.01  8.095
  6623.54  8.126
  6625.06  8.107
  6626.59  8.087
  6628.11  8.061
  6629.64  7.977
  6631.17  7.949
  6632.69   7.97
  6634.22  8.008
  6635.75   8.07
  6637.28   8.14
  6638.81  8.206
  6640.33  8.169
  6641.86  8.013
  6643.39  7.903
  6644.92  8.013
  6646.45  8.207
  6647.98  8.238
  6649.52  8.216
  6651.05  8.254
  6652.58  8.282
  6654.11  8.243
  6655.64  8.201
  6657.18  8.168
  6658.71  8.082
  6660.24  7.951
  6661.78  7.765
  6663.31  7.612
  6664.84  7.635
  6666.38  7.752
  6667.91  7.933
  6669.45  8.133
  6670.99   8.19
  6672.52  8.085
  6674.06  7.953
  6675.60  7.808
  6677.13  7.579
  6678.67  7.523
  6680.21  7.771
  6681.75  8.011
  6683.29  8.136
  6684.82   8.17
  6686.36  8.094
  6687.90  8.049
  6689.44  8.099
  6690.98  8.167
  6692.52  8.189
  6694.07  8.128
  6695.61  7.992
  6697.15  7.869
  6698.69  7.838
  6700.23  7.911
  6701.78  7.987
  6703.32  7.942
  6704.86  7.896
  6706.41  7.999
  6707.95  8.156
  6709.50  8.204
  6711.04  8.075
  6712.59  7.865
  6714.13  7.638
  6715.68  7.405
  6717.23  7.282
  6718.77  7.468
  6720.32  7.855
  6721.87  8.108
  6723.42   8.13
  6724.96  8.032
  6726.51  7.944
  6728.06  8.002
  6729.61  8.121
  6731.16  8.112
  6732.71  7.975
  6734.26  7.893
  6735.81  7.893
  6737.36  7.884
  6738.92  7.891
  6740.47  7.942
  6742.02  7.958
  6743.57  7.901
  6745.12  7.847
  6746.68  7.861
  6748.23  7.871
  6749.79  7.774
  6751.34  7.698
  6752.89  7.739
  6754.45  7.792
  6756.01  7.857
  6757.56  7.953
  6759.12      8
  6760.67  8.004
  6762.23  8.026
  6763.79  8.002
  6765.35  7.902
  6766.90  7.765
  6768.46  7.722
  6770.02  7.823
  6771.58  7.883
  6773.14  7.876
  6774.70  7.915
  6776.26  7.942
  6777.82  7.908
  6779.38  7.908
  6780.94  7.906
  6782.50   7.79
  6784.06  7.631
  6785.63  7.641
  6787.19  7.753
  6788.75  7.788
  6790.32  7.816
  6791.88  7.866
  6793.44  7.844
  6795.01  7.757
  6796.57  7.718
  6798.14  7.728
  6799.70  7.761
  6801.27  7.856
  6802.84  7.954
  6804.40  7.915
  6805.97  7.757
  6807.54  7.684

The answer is 0.897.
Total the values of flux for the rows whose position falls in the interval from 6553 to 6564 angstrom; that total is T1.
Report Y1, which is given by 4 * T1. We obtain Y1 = 214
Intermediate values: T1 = 53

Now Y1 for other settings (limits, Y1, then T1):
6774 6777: 63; 16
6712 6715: 62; 16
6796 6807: 219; 55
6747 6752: 93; 23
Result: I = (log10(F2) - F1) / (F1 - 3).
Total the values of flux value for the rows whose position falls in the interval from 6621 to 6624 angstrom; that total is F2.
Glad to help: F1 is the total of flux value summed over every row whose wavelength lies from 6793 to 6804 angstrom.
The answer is -1.03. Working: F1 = 55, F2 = 16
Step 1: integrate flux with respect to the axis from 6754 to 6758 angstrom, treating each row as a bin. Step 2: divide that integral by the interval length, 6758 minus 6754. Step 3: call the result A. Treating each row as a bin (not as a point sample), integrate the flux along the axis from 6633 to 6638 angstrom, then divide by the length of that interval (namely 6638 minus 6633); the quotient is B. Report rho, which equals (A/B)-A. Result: -6.89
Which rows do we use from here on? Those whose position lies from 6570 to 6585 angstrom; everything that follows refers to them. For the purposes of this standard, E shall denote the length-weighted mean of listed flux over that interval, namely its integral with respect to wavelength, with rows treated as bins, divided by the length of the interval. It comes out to 8.03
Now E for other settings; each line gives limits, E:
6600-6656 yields 8.10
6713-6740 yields 7.86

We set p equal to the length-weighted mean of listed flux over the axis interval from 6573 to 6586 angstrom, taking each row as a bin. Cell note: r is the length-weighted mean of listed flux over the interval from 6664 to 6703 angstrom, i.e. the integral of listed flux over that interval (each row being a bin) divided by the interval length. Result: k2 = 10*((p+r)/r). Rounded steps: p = 8.11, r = 7.96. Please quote 20.2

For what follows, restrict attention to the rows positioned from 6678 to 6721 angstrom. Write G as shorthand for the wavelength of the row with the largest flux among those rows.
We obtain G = 6709.50 angstrom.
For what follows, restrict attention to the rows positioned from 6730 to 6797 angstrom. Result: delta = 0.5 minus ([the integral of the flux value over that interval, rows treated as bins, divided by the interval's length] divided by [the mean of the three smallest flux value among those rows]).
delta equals -0.527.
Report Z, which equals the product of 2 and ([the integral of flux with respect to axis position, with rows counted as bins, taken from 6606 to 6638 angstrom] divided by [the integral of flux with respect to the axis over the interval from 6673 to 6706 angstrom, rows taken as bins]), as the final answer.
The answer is 1.96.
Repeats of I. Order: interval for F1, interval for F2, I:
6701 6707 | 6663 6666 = -1.06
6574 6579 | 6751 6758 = -1.07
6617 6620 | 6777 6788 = -1.10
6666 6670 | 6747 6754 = -1.07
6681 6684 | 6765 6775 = -1.10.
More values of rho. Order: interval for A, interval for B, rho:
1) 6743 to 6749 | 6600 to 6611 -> -6.89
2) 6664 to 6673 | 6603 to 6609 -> -6.96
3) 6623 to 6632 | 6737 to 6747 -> -7.03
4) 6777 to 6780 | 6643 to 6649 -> -6.93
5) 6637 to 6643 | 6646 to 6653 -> -7.14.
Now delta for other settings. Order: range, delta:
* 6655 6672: -0.537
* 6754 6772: -0.518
